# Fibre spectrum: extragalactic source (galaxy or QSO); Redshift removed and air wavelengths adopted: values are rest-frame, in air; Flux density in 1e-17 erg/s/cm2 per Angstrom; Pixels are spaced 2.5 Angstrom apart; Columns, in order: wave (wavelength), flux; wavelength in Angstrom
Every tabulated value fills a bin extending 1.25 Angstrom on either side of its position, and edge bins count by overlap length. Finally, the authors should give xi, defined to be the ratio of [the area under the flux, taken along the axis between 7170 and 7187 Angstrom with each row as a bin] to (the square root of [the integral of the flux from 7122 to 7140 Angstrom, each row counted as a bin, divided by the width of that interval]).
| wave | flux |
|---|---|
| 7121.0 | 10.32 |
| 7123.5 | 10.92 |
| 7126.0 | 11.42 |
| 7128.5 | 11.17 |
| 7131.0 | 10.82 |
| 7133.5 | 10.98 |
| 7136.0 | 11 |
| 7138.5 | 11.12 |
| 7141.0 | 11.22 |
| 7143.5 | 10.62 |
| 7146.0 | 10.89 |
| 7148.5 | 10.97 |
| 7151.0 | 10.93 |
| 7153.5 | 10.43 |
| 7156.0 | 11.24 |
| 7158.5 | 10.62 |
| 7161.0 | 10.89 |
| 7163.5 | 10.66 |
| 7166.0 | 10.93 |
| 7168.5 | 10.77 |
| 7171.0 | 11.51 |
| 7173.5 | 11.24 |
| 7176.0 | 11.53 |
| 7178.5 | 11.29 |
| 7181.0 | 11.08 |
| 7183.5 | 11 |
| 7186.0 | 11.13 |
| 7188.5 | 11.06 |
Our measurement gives 57.5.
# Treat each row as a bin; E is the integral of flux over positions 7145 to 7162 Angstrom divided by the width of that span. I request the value 10.9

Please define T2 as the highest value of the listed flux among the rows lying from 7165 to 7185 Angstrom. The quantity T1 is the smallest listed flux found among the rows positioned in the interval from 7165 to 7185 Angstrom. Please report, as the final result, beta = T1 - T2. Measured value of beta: -0.8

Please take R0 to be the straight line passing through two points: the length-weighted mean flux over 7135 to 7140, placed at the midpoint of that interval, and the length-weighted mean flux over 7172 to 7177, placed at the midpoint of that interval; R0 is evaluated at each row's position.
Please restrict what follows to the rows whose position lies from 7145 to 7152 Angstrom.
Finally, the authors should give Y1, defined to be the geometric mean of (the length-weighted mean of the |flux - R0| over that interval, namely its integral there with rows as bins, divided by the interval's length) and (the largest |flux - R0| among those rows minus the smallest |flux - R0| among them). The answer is 0.12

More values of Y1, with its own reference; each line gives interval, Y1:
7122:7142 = 0.25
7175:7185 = 0.30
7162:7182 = 0.40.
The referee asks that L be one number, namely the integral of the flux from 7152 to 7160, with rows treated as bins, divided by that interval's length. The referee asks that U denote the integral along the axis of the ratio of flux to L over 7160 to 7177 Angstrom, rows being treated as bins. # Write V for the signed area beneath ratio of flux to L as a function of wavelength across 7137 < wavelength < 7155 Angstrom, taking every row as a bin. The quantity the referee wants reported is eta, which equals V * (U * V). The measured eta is 5785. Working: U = 17.5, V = 18.2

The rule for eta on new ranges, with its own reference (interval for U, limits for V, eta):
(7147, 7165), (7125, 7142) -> 5547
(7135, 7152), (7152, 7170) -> 5638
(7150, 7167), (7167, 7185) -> 5973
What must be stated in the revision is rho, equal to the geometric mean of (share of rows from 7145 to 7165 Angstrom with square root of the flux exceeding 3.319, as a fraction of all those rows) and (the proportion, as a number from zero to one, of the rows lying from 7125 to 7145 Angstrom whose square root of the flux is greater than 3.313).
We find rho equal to 0.31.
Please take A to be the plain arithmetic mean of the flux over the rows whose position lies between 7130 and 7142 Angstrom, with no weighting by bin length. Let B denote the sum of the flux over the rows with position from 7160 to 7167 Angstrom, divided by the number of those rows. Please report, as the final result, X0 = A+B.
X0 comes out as 21.9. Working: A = 11.0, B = 10.8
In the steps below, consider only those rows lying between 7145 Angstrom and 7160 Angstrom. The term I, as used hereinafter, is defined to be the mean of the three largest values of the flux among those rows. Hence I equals 11.0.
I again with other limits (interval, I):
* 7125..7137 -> 11.2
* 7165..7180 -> 11.4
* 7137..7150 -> 11.1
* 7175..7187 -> 11.3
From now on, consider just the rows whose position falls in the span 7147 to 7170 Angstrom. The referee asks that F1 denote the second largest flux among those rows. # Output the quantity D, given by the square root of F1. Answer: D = 3.31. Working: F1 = 10.97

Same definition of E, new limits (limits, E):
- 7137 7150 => 11.0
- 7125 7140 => 11.1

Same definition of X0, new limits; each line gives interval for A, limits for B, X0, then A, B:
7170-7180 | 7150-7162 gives 22.2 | 11.4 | 10.8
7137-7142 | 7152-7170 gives 22.0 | 11.2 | 10.8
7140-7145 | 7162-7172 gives 21.9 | 10.9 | 11.0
